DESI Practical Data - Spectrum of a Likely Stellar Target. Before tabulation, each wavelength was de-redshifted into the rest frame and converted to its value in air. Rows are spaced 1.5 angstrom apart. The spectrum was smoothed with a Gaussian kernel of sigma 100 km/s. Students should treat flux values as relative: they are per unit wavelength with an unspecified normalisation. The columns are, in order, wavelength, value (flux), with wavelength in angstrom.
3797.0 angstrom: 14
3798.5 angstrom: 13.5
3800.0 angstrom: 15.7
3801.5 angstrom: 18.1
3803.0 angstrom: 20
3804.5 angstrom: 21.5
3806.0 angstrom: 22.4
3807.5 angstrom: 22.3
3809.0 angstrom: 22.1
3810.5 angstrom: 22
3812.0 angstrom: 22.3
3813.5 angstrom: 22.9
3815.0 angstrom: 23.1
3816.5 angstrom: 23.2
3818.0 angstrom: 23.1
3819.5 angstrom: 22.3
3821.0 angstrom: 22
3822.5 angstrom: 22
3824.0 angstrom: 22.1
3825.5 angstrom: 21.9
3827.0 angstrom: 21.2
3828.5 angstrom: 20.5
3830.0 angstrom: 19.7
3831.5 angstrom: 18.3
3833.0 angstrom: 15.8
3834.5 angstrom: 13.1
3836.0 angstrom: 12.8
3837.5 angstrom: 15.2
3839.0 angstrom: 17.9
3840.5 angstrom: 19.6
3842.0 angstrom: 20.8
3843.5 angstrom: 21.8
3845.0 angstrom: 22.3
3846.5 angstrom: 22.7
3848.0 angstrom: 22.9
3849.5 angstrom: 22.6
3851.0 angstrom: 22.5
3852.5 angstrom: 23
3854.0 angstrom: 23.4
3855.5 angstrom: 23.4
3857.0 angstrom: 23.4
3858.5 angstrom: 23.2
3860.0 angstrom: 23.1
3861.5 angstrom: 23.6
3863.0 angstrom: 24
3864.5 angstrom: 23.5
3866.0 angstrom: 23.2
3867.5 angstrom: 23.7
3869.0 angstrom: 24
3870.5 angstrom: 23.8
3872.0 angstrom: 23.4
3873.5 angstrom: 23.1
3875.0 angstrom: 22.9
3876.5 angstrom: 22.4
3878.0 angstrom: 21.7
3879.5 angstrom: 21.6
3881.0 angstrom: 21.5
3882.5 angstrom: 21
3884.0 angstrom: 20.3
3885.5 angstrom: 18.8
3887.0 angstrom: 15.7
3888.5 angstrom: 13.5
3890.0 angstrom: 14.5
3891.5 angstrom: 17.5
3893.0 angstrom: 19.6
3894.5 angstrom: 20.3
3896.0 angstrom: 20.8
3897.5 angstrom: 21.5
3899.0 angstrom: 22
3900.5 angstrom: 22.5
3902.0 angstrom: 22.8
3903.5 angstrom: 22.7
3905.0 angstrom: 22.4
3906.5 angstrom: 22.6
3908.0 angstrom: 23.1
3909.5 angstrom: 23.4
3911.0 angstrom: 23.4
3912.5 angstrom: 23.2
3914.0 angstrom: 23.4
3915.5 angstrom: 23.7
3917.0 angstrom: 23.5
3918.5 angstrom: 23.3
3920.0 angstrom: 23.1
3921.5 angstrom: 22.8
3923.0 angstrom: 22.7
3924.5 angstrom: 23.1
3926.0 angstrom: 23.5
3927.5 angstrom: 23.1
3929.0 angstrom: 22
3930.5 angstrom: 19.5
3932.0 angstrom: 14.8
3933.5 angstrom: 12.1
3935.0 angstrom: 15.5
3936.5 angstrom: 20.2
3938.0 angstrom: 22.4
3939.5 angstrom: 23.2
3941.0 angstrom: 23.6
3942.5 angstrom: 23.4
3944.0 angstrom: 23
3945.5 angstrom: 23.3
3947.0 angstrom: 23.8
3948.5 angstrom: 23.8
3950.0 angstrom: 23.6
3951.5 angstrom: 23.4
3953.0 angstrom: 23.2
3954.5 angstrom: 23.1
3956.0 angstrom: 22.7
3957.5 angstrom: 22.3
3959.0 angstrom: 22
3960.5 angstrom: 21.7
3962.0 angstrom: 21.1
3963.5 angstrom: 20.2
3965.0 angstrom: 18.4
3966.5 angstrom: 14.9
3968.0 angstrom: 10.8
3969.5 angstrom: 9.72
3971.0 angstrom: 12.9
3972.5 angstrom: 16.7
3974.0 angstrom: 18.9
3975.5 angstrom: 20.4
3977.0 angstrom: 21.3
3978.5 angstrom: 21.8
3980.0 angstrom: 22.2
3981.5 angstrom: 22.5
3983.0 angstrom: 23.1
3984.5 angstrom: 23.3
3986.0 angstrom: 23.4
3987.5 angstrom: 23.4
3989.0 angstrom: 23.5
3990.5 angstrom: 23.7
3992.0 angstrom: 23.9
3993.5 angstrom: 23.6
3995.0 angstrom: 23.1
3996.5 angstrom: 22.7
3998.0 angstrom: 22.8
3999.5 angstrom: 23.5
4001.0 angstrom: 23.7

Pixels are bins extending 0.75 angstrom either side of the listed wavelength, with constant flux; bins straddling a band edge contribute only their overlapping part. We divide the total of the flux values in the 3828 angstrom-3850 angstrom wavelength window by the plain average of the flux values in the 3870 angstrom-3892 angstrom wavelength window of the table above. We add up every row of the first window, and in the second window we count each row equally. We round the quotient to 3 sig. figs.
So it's 14.2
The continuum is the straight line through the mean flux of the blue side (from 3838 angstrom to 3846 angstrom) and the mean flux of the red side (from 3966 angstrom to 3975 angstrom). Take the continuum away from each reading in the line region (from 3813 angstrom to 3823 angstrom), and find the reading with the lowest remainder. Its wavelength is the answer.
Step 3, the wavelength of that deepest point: 3821.0 angstrom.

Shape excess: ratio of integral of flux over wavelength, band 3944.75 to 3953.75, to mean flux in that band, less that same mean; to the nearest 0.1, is -14.5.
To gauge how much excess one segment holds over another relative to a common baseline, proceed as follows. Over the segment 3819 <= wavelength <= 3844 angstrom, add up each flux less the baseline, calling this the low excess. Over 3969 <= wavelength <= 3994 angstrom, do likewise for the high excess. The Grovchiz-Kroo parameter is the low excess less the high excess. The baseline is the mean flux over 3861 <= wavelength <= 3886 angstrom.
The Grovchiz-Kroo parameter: -27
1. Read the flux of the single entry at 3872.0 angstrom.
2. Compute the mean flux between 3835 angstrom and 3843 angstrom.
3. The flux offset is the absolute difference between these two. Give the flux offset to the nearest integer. 6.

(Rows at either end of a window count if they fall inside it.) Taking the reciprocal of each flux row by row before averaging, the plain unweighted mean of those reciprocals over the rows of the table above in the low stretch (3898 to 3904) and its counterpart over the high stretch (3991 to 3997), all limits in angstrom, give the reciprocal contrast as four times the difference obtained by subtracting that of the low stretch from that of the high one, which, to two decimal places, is -0.01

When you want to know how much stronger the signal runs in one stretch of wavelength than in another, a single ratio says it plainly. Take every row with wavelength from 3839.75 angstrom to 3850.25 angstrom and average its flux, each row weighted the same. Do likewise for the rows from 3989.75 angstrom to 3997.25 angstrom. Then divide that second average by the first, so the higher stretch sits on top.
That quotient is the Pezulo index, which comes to 1.07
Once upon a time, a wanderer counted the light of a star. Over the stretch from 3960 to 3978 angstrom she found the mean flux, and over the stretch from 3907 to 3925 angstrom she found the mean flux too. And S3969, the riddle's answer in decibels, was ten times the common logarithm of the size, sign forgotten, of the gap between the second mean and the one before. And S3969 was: 7.8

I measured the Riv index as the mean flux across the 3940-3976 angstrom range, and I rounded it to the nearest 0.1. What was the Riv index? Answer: 20.3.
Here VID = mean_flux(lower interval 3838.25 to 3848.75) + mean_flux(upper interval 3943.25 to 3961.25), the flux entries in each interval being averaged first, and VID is 44.1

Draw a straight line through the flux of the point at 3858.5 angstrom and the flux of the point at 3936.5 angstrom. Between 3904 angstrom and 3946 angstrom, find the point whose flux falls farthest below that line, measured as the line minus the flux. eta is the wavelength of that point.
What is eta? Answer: 3933.5 angstrom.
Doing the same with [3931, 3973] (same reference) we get 3969.5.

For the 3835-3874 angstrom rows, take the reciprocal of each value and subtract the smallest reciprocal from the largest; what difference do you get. 0.036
